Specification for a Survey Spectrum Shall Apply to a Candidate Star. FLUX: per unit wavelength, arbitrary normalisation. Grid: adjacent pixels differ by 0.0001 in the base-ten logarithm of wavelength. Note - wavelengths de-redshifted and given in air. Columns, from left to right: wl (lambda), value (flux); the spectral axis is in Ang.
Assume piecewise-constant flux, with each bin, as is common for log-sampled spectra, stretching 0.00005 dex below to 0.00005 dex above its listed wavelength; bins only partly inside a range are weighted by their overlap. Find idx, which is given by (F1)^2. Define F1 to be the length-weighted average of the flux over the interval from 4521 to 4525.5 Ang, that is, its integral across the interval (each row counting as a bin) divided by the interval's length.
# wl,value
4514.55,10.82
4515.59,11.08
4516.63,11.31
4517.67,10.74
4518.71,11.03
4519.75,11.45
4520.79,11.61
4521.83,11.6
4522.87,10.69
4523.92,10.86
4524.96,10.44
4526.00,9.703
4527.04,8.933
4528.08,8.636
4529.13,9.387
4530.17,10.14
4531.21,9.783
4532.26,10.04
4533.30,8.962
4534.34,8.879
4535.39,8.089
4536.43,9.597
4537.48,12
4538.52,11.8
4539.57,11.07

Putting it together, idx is 120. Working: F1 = 10.9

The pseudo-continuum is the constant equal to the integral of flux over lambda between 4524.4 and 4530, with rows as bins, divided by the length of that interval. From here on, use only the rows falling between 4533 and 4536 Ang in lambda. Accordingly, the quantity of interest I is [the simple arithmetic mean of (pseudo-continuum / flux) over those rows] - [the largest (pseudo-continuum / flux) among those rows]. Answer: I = -0.07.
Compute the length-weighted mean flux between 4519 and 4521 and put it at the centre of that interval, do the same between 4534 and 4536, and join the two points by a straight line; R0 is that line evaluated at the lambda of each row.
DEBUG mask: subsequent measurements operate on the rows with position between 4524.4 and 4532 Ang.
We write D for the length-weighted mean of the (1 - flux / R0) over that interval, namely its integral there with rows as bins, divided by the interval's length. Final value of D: 0.02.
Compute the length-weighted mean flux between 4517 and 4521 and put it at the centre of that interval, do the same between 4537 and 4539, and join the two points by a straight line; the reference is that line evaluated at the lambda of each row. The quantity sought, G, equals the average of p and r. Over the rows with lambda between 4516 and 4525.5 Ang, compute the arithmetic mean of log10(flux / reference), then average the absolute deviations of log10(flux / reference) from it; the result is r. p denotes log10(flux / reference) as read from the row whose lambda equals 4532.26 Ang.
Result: -0.03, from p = -0.067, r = 0.0160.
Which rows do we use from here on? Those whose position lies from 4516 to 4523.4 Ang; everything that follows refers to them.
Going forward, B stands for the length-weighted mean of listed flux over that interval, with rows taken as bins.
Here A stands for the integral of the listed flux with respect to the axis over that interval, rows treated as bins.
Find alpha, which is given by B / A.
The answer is 0.14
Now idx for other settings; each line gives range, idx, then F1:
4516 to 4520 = 123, 11.1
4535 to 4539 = 109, 10.4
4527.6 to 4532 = 90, 9.5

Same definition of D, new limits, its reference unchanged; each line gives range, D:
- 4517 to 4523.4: 0.02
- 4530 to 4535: -0.05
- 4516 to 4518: 0.08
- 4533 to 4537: -0.05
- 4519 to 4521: 0.00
